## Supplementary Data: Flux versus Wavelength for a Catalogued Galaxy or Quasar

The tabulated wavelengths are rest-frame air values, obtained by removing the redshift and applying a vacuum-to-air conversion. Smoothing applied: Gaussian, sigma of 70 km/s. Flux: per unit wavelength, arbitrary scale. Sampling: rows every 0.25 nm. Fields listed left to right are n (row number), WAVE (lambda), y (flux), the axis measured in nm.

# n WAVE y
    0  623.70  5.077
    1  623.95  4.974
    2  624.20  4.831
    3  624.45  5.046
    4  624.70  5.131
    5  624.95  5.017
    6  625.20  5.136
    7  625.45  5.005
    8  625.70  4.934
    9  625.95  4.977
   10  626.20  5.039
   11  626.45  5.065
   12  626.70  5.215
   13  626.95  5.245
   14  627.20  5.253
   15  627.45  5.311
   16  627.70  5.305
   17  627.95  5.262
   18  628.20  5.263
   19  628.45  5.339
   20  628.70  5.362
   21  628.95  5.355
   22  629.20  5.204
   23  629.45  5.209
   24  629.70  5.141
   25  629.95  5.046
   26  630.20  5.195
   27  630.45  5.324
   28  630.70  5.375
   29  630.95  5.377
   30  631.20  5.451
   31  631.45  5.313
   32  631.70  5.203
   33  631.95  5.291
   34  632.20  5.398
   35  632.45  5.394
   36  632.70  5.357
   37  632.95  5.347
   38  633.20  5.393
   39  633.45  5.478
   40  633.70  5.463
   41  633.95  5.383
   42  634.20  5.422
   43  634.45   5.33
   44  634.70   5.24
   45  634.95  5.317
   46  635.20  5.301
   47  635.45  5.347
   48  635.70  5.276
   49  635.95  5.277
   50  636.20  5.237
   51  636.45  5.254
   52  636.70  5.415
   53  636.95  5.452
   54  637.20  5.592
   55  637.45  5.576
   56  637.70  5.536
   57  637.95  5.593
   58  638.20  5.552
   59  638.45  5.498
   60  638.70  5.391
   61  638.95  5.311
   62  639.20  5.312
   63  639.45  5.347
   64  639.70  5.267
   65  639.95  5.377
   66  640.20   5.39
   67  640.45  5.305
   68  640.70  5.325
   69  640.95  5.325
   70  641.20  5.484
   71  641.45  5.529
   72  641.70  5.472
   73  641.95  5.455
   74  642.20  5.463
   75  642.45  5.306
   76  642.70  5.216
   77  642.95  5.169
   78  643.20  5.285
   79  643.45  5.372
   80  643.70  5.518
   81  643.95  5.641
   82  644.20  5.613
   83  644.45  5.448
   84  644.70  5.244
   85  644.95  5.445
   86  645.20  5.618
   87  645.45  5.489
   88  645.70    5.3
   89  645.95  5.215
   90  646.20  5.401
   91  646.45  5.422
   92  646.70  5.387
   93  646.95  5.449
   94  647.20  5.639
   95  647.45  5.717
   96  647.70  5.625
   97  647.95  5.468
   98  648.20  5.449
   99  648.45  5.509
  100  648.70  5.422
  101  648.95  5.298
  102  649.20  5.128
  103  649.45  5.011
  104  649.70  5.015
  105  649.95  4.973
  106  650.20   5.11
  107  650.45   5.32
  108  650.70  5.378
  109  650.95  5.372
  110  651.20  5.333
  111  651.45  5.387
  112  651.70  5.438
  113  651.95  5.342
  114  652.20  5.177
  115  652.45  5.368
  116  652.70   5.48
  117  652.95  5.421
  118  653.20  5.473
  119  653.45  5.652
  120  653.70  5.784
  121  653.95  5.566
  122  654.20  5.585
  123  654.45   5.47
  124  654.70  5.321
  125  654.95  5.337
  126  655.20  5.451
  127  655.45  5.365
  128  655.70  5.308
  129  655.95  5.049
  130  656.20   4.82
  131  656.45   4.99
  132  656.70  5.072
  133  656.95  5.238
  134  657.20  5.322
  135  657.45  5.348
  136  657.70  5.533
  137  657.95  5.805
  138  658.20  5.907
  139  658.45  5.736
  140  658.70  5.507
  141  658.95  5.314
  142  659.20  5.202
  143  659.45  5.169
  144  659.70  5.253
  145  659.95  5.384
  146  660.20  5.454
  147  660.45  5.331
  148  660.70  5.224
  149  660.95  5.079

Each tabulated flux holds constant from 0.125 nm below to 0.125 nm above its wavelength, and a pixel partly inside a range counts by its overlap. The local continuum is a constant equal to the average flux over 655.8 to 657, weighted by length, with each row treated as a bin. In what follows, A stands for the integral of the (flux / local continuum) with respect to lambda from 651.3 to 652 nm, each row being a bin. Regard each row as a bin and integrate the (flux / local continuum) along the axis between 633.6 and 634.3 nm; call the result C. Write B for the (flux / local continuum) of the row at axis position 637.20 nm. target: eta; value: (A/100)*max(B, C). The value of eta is 0.0084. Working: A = 0.75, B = 1.11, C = 0.75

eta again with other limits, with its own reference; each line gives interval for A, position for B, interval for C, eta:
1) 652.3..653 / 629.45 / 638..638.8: 0.0078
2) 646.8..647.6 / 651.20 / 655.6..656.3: 0.0094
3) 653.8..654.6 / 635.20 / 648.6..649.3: 0.0093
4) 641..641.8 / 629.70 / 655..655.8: 0.0089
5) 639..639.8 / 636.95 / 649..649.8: 0.0092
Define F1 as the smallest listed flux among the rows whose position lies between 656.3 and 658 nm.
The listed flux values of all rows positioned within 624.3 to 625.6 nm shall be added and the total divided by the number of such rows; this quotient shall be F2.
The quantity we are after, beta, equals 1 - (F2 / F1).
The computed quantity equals -0.02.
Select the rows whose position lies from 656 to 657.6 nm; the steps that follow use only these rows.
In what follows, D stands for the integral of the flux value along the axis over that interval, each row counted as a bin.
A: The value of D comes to 8.21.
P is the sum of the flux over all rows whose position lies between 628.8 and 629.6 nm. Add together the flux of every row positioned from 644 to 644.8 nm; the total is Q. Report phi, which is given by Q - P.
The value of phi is 0.5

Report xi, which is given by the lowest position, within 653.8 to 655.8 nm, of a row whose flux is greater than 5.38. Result 653.95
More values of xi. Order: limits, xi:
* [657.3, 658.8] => 657.70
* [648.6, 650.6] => 648.70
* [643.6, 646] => 643.70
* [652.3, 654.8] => 652.70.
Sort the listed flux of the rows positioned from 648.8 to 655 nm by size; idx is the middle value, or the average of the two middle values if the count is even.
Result 5.37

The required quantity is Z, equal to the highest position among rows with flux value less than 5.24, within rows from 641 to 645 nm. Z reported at 642.95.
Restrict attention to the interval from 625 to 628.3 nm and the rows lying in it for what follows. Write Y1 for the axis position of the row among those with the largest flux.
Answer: 627.45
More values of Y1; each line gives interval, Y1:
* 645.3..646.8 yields 645.45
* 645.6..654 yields 653.70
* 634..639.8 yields 637.95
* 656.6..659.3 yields 658.20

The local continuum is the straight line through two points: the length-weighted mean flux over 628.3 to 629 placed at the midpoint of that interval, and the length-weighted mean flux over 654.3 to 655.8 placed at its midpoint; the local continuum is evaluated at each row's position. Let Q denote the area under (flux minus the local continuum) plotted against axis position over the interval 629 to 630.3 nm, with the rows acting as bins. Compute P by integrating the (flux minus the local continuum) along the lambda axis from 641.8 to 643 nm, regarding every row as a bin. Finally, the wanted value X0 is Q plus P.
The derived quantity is -0.3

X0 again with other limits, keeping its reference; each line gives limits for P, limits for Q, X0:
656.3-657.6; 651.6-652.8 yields -0.3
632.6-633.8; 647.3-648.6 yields 0.3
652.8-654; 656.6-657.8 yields 0.1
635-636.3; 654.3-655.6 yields -0.1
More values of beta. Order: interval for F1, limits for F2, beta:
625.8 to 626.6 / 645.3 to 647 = -0.08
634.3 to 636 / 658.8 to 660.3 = -0.01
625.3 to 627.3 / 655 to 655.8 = -0.09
